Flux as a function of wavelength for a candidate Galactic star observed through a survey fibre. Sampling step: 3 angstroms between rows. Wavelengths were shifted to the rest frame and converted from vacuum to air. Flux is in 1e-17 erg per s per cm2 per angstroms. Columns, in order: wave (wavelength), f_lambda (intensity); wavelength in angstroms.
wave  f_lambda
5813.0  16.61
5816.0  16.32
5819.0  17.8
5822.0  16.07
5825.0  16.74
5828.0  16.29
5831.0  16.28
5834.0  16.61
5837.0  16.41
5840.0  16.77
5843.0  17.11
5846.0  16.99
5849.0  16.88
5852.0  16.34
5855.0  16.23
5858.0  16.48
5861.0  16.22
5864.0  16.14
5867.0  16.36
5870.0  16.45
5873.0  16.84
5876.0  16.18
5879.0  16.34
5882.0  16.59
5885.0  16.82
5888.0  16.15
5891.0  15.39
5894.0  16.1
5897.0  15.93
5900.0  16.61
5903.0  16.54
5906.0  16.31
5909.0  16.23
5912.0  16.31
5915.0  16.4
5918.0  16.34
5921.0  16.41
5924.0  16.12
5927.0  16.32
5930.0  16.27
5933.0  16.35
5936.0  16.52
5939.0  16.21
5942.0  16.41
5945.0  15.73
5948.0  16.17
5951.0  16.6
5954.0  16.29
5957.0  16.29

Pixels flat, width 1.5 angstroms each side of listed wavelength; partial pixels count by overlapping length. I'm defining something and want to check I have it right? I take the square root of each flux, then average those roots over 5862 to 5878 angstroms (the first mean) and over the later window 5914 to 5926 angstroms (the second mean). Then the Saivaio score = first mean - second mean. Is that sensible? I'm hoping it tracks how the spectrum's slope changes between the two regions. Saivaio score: 0.009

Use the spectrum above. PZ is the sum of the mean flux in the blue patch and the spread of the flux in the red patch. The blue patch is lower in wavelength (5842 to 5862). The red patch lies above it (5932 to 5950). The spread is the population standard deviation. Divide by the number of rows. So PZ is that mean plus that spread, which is 16.9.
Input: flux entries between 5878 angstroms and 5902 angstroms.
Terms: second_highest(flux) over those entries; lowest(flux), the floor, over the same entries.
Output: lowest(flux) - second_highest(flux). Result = -1.22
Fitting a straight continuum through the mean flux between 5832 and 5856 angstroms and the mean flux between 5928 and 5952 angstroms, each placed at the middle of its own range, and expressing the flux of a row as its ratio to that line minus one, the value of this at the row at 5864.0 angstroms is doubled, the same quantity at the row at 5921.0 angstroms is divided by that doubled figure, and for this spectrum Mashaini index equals -0.06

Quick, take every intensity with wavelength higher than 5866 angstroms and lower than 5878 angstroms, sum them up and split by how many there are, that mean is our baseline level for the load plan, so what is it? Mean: 16.46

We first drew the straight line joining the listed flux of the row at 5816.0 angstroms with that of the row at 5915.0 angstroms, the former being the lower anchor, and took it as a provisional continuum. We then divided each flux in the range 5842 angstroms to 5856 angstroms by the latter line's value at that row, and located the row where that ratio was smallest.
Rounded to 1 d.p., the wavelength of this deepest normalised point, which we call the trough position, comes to 5855.0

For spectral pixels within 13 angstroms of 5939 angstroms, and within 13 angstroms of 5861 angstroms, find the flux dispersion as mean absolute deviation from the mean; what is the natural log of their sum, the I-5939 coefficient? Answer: -1.0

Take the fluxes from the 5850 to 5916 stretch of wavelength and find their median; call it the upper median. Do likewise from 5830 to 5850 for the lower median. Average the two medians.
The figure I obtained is 16.5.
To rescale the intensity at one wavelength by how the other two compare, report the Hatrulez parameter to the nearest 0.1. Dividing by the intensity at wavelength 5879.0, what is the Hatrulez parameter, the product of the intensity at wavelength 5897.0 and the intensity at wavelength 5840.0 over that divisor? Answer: 16.3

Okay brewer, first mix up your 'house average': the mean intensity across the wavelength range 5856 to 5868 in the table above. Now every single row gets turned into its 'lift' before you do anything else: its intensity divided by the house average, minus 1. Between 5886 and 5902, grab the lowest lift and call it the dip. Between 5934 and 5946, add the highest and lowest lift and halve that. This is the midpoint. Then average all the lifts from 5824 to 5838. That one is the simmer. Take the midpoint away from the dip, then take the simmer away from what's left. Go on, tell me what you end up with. -0.055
